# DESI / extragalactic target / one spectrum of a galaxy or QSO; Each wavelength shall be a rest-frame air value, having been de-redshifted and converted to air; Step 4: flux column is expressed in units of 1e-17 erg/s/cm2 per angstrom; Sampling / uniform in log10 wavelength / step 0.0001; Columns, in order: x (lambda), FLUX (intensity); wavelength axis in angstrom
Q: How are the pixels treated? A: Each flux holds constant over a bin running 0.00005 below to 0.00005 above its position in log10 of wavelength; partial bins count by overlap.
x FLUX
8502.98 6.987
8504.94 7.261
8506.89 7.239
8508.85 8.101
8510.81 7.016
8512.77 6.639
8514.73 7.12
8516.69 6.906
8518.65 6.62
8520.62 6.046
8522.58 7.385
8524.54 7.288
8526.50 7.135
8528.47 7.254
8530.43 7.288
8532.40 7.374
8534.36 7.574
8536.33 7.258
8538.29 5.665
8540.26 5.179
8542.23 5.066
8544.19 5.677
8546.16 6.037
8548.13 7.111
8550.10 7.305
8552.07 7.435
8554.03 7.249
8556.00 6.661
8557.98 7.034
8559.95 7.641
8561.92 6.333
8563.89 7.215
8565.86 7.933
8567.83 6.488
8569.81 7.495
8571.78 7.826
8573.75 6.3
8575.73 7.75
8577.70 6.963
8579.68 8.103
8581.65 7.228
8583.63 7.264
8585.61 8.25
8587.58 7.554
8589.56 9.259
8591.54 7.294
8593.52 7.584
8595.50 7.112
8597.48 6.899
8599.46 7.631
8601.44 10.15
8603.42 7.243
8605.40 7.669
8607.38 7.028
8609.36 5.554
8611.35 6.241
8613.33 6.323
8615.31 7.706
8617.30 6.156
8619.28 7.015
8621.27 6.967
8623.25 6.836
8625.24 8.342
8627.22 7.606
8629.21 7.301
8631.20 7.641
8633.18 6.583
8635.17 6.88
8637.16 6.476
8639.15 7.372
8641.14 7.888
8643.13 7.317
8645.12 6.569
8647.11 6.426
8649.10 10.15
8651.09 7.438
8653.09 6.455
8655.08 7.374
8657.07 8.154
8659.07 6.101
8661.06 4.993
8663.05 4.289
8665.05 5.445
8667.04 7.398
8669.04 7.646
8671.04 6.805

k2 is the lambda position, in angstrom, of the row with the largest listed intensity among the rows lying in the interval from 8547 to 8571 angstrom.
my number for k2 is 8565.86 angstrom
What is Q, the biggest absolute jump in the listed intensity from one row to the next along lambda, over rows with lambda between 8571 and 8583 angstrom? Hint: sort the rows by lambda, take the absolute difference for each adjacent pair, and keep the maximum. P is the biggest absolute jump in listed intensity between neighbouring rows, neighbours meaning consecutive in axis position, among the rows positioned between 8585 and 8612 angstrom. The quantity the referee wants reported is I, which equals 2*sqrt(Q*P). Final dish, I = 4.2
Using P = 2.9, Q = 1.53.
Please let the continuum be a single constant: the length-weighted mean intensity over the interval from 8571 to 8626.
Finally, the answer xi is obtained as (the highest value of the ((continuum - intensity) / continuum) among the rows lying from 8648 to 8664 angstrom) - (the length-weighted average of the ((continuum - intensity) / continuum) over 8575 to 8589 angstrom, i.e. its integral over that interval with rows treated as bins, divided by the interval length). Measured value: 0.45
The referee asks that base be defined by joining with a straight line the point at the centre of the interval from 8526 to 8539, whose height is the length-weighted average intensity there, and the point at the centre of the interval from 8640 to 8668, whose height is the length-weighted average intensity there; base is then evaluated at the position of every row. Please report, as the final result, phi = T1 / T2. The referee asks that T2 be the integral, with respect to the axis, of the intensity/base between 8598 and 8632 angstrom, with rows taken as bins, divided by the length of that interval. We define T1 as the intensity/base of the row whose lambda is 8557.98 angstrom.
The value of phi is 0.95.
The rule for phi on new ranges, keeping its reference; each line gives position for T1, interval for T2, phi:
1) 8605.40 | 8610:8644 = 1.08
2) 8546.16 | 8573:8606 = 0.78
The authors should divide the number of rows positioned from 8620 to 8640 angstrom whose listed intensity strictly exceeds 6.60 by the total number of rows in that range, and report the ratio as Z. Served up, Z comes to 0.8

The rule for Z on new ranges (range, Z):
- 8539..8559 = 0.6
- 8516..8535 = 0.9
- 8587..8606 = 1.0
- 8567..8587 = 0.8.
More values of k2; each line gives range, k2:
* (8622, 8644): 8625.24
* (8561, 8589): 8585.61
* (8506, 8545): 8508.85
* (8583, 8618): 8601.44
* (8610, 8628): 8625.24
